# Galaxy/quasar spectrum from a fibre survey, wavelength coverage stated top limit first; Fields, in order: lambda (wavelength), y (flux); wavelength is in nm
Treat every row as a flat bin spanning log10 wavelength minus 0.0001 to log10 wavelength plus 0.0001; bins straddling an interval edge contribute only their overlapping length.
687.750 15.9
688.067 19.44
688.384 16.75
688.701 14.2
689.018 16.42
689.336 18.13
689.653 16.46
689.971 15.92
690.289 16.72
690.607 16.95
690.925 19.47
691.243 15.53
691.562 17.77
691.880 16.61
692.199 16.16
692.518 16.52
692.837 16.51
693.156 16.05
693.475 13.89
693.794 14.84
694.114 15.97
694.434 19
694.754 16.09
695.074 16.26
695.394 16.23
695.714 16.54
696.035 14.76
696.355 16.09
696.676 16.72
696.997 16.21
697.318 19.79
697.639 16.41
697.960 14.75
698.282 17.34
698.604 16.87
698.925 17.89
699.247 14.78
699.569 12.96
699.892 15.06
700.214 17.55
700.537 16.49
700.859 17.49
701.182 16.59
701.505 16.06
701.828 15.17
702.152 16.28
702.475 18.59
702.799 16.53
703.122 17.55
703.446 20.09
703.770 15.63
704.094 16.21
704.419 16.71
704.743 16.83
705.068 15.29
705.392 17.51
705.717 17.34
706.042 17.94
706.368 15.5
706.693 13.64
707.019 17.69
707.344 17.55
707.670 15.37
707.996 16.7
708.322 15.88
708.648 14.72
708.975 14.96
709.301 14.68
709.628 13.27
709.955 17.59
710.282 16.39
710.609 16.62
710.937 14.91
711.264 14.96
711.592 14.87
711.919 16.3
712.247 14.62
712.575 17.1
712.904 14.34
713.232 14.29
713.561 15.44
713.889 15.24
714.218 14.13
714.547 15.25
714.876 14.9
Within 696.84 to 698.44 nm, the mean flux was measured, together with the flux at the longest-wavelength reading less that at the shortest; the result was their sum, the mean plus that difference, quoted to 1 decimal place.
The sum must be 18.0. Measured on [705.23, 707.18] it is 16.8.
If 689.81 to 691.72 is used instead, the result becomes 18.9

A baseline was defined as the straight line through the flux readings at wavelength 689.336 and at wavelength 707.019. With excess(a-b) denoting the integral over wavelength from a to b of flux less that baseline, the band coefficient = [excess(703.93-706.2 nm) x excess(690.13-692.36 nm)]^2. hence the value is 23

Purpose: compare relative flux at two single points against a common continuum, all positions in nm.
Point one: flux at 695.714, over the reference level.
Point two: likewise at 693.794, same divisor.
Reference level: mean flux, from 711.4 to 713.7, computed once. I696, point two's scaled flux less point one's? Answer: -0.11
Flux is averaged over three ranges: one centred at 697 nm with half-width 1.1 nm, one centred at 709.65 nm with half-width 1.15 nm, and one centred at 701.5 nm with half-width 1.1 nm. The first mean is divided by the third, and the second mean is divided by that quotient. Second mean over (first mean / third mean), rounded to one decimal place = 15.7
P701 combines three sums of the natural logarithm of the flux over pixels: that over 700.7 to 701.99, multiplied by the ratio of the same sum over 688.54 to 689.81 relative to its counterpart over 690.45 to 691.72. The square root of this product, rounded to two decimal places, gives 3.30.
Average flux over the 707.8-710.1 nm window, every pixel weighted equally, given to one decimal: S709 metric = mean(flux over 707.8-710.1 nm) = 15.4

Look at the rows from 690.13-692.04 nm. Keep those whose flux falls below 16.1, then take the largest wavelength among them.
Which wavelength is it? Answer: 691.243 nm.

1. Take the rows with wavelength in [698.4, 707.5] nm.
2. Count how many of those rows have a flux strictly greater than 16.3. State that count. 17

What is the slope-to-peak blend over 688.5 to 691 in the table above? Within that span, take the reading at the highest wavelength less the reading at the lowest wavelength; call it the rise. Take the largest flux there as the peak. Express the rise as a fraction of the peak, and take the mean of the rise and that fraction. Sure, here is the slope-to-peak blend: 2.8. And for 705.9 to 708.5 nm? -1.1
